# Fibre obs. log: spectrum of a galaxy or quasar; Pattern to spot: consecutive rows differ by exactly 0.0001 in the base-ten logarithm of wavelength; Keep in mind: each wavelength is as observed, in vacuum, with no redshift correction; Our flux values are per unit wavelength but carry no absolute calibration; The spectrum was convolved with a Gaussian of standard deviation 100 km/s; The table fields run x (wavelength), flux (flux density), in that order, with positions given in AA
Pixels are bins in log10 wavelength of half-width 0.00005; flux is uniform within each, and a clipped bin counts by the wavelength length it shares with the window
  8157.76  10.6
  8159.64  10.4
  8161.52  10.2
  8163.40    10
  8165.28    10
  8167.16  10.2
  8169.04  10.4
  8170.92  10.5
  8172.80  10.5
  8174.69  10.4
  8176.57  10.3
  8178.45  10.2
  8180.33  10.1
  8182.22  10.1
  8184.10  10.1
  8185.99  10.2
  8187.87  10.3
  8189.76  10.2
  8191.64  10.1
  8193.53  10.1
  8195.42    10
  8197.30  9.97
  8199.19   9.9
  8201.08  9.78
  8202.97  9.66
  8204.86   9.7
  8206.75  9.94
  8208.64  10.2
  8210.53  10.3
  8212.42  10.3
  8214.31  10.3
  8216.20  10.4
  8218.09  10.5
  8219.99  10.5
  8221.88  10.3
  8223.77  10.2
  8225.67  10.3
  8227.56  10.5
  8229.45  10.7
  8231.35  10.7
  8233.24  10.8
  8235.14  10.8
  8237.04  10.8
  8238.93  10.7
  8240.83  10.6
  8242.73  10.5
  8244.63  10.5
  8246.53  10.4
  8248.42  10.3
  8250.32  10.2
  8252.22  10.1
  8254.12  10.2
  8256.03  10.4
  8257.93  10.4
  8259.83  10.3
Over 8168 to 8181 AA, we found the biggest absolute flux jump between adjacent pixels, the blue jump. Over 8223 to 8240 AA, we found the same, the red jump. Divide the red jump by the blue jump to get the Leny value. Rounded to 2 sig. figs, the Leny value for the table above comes 2.0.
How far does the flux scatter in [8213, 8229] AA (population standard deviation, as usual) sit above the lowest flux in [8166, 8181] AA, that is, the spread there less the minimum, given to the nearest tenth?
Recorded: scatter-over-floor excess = -10.0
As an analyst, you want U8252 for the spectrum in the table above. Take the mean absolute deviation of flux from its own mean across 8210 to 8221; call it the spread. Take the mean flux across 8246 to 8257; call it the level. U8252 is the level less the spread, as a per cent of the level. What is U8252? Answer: 99.19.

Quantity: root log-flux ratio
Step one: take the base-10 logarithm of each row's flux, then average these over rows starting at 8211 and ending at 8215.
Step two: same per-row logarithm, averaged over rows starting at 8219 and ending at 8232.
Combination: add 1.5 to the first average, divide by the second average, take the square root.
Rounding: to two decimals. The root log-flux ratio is 1.57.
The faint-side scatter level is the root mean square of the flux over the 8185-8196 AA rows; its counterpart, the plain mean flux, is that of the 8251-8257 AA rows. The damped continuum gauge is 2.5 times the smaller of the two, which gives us 25.4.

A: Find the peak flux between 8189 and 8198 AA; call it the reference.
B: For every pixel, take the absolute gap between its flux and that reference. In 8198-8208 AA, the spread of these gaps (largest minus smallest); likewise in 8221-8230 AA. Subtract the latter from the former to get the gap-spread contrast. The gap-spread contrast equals -0.22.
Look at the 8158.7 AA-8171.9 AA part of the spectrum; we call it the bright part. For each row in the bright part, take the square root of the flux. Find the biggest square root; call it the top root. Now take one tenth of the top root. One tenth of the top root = 0.324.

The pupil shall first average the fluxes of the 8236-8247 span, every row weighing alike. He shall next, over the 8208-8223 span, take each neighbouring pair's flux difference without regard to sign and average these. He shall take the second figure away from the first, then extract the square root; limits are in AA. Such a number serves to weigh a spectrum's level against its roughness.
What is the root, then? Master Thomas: 3.24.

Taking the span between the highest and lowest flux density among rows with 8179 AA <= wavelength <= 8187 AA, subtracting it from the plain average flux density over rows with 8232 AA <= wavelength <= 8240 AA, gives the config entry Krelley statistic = 10.7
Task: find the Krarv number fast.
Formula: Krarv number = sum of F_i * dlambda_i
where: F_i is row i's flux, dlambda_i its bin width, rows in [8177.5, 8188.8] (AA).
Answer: 114.9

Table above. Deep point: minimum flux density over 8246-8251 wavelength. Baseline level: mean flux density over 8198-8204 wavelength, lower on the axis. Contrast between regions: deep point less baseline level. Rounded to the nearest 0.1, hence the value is 0.4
